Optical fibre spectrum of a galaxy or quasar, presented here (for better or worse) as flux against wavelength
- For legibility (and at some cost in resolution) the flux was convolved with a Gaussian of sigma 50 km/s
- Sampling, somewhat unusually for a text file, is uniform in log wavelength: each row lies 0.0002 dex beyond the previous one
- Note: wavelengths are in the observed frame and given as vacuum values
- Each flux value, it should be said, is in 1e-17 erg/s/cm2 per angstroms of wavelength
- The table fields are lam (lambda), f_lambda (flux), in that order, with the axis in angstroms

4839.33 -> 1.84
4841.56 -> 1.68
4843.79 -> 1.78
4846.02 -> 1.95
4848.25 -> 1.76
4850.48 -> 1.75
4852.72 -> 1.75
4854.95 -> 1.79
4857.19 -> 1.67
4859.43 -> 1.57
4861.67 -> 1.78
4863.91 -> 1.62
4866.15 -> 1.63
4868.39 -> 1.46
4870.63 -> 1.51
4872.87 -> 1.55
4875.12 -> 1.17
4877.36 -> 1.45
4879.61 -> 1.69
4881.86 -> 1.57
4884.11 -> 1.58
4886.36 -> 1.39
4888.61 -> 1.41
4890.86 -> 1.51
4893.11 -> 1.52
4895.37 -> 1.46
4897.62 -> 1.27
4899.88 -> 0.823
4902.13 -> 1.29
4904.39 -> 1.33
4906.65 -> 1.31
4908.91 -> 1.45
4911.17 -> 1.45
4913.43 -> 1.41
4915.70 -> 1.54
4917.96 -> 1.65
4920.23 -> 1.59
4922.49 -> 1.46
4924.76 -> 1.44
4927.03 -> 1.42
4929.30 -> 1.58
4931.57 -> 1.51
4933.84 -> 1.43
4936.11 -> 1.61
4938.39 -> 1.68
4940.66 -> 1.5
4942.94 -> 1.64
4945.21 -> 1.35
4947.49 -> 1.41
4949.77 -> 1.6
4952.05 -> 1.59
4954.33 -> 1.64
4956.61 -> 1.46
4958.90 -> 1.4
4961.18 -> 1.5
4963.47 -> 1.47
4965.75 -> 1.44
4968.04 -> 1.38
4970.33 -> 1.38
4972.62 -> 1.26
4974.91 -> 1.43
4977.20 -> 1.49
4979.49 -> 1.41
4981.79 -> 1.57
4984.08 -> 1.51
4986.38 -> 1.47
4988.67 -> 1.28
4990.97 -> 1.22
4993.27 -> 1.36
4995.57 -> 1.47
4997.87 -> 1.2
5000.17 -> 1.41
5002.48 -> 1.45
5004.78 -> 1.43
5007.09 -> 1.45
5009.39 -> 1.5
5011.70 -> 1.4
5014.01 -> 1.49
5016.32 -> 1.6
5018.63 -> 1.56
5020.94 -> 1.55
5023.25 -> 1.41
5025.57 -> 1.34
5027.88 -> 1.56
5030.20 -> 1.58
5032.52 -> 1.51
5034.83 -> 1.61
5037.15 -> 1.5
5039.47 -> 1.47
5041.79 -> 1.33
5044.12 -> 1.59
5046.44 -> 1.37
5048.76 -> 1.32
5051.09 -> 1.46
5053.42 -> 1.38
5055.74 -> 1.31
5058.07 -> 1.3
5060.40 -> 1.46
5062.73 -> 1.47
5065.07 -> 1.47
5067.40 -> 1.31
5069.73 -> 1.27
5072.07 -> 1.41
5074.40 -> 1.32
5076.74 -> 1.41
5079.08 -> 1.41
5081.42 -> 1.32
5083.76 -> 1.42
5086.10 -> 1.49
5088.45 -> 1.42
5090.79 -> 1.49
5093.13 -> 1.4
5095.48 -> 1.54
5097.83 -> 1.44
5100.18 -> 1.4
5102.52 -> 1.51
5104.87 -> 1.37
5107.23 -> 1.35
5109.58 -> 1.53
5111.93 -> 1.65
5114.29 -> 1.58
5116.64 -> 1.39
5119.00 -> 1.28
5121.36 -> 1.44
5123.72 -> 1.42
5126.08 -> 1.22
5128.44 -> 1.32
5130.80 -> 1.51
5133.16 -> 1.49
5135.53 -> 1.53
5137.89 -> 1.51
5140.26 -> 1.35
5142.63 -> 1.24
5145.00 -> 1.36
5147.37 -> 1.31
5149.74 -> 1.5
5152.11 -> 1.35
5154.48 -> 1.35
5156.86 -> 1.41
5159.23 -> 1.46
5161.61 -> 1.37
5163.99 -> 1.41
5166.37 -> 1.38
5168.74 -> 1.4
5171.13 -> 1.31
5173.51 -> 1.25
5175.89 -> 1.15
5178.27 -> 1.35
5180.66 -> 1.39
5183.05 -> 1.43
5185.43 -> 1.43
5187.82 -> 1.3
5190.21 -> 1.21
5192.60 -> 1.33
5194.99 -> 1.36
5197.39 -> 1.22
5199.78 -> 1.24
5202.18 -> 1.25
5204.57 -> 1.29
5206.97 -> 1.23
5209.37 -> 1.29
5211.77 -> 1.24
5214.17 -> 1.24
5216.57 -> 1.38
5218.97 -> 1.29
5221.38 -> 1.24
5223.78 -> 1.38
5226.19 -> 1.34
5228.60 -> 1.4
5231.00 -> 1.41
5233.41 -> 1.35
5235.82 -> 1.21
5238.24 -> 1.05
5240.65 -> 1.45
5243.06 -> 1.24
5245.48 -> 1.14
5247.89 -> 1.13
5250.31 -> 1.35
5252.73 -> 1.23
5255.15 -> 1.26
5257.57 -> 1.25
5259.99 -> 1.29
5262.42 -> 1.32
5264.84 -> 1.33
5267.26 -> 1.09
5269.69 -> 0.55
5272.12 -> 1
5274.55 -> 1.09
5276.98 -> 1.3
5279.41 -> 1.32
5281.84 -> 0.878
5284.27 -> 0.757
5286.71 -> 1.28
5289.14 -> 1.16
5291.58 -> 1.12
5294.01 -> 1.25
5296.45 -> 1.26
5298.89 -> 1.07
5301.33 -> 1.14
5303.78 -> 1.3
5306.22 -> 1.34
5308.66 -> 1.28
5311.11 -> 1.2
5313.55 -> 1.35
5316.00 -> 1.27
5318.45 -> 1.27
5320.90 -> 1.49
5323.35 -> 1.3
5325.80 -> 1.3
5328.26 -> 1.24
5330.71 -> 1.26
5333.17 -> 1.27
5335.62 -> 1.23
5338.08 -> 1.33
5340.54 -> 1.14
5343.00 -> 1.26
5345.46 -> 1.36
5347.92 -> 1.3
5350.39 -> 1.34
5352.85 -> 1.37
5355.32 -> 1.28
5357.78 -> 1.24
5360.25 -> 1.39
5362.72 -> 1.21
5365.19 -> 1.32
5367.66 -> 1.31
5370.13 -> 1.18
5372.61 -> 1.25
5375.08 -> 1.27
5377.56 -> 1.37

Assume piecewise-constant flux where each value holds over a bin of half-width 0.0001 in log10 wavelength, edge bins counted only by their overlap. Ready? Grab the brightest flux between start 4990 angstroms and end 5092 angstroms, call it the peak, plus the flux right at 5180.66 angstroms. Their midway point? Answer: 1.50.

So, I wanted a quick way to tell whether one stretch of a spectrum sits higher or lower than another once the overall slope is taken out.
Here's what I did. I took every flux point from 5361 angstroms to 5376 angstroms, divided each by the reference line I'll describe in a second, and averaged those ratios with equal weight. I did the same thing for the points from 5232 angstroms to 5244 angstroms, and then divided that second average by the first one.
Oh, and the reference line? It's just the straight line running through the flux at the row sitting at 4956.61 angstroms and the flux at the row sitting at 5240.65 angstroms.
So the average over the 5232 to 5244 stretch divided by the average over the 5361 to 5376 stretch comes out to 1.00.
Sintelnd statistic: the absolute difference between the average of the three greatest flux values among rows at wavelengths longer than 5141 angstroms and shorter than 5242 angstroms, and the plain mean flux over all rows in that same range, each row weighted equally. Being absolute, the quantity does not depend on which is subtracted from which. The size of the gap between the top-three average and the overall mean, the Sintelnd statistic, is 0.147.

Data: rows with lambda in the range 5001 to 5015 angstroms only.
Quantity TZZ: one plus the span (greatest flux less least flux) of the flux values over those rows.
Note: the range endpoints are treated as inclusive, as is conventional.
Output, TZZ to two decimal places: 1.10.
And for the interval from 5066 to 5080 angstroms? 1.14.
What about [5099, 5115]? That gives 1.30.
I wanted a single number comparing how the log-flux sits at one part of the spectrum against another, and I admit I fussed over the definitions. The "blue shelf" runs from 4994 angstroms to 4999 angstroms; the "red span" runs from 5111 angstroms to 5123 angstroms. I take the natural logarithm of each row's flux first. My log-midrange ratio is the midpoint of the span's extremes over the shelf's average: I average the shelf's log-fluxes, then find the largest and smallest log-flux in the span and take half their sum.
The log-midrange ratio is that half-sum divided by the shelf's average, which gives 1.3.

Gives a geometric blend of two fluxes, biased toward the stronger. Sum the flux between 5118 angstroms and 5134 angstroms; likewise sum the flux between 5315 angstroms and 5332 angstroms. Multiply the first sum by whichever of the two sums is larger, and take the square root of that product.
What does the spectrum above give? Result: 9.7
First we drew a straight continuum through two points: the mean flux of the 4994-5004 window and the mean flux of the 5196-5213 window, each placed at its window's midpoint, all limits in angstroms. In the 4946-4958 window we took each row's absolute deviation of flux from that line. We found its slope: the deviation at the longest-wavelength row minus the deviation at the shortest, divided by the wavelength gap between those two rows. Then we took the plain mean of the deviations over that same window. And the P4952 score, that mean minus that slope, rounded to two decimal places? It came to 0.12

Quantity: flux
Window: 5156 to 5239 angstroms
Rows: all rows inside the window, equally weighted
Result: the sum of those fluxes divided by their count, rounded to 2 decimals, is 1.31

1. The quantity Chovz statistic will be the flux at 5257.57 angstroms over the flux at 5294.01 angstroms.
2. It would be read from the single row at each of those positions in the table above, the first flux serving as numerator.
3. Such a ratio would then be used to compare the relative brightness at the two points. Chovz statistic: 1.00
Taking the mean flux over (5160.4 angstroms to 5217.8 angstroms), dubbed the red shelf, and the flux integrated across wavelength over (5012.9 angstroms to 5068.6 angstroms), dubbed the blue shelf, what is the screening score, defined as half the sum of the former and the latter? 41.2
